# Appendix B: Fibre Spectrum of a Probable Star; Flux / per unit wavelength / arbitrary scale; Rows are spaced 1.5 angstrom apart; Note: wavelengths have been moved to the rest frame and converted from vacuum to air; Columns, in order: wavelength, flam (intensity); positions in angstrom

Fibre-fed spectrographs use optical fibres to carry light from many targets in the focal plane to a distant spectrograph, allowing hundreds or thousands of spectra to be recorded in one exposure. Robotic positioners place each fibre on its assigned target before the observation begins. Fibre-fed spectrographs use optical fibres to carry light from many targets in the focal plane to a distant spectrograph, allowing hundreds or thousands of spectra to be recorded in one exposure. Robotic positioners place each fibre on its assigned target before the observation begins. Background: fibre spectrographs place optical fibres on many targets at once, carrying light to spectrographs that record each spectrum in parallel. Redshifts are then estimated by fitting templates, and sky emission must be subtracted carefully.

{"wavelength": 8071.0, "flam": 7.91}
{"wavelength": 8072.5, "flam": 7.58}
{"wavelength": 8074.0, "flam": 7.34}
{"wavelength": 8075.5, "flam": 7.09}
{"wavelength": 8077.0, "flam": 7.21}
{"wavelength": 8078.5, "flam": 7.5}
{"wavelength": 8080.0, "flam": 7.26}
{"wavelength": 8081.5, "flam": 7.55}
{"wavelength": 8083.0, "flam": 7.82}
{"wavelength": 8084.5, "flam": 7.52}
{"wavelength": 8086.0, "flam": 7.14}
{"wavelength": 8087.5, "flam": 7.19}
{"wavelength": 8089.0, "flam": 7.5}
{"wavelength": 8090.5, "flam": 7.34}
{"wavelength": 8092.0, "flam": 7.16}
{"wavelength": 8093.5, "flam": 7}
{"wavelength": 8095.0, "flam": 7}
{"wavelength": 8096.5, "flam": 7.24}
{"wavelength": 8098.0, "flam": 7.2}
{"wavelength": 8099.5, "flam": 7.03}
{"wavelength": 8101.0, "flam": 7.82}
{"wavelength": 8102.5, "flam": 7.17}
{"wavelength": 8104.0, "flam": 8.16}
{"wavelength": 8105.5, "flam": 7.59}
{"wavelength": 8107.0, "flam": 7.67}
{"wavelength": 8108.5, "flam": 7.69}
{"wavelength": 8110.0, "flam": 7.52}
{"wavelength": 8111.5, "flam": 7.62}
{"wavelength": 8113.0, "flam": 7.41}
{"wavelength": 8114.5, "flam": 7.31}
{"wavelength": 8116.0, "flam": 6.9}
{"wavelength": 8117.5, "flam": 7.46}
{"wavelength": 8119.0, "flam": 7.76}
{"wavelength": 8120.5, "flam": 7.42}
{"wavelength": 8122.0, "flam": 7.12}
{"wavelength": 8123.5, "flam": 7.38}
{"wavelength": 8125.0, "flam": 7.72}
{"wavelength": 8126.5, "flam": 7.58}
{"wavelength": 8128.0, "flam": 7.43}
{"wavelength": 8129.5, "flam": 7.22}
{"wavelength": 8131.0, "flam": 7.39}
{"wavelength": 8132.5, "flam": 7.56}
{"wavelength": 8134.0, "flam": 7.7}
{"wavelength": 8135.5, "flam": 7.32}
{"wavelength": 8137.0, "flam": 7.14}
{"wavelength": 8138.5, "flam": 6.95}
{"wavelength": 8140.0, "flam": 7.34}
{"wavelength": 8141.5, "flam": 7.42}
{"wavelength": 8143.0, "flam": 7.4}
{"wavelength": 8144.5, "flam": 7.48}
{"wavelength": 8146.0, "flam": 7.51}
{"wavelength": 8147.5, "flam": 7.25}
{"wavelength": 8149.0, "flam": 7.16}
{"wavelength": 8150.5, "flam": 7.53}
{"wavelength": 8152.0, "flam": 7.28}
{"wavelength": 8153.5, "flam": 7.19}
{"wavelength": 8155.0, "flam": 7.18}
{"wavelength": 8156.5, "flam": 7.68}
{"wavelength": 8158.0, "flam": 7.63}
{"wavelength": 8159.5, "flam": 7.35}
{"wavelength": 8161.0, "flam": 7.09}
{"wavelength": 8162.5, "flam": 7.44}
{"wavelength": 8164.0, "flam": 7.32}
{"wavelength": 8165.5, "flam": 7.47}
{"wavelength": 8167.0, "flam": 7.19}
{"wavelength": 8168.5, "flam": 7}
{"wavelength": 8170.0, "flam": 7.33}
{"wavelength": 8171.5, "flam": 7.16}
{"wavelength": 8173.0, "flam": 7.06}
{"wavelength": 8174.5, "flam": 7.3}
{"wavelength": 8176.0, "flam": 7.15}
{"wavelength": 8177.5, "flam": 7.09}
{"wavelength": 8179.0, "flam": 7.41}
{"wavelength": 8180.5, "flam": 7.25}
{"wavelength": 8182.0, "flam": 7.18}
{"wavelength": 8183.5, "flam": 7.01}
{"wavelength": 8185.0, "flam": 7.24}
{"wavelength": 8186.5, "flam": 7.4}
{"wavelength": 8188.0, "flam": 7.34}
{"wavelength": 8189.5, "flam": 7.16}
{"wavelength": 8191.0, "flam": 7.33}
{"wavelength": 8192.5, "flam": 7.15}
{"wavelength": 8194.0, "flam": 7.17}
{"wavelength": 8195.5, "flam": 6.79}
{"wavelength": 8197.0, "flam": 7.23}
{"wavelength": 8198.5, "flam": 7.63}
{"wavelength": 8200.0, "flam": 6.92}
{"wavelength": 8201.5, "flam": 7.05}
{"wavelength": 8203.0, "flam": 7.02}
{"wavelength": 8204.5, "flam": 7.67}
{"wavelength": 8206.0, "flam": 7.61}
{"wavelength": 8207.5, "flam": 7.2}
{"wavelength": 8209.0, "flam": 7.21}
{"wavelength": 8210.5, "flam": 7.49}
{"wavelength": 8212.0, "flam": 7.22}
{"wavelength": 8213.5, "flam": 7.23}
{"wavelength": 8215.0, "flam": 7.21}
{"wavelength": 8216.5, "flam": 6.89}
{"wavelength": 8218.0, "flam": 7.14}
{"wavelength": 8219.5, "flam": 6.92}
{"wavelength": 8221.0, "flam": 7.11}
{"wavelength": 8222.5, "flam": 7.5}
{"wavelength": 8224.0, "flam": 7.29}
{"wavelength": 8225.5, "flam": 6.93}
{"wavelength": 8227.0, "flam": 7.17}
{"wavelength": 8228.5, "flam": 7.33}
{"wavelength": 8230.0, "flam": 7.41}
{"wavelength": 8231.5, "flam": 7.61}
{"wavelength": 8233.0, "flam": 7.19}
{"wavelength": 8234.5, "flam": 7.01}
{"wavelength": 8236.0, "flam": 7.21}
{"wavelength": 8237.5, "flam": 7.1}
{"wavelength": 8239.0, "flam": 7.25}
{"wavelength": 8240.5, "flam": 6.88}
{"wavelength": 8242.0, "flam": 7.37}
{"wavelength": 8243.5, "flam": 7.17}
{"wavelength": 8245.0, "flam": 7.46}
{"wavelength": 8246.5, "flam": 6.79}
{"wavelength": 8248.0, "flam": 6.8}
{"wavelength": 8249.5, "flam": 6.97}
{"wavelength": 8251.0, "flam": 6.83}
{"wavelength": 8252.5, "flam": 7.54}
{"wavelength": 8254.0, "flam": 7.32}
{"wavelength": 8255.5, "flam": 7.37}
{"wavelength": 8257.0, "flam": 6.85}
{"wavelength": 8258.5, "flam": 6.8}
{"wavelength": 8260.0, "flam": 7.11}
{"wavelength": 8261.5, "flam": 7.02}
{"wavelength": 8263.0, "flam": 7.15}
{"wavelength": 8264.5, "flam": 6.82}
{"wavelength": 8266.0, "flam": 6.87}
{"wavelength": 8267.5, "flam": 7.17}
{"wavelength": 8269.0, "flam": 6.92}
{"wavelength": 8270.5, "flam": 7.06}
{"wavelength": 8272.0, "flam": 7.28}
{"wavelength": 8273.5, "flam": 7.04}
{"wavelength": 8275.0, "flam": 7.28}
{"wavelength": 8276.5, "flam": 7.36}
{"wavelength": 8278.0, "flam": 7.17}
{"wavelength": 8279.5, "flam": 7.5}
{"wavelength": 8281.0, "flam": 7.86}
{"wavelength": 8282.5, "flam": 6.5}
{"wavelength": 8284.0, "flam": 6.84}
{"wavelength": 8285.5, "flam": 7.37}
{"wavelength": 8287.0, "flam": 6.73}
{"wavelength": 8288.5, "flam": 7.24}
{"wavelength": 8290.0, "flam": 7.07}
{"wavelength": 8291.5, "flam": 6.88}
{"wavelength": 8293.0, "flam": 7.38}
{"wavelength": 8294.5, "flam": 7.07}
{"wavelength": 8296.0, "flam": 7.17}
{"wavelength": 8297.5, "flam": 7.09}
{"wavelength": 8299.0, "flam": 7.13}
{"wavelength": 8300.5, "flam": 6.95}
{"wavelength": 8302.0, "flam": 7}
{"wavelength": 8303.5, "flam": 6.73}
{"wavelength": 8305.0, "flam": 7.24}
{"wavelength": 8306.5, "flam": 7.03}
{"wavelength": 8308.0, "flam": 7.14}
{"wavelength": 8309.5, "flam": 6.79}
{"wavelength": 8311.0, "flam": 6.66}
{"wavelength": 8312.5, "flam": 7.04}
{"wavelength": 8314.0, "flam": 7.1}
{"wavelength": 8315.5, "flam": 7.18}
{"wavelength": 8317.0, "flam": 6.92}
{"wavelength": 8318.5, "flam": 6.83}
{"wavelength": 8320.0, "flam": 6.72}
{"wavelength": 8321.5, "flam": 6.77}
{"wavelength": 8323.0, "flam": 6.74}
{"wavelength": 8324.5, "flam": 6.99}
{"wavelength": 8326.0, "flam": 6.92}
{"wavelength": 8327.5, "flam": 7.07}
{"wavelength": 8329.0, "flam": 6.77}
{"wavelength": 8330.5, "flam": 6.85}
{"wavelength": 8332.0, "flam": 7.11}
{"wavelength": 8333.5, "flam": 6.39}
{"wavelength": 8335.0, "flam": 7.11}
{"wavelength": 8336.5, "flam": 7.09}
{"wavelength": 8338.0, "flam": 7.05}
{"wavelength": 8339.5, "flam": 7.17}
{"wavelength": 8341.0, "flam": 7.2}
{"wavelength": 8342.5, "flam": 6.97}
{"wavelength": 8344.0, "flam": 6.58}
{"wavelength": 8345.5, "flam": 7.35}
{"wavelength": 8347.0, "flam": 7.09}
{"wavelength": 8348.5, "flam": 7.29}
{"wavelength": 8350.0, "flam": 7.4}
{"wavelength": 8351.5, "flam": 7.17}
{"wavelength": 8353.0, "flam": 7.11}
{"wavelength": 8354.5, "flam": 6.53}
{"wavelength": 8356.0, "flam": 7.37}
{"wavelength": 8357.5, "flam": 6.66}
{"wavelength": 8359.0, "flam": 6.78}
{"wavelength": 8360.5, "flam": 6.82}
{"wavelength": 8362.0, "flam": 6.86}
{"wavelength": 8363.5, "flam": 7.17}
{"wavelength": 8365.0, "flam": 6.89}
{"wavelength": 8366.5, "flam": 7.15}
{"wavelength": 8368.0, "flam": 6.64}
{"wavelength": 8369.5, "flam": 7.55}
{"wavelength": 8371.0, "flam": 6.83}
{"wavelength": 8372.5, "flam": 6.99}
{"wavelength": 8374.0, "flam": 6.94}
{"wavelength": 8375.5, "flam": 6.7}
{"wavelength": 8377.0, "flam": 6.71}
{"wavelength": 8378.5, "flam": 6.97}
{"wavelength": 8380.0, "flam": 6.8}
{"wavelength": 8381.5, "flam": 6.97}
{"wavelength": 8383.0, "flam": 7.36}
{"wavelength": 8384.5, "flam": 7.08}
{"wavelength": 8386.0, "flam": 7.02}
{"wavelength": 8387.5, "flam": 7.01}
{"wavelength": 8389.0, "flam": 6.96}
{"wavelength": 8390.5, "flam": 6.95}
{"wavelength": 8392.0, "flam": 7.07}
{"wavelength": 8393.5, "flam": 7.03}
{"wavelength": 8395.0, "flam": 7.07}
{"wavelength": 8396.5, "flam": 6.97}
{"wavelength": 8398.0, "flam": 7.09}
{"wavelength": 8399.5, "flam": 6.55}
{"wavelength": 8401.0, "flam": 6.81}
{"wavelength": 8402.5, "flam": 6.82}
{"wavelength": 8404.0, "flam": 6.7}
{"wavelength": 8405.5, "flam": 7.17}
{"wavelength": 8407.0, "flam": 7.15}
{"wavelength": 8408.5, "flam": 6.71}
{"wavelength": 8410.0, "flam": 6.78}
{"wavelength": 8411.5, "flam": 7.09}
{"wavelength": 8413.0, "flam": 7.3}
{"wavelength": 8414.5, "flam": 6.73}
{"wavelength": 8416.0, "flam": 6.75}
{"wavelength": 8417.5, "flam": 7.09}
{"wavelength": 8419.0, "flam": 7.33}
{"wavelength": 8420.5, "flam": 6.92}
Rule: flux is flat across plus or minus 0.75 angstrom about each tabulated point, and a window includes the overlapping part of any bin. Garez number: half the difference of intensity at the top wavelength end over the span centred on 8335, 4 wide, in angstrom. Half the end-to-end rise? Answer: 0.35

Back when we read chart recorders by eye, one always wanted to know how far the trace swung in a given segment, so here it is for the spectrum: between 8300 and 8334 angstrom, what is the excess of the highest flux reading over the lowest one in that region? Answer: 0.85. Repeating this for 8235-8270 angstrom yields 0.75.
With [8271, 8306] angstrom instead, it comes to 1.36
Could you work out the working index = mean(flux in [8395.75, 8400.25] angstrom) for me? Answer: 6.87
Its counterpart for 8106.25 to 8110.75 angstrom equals 7.63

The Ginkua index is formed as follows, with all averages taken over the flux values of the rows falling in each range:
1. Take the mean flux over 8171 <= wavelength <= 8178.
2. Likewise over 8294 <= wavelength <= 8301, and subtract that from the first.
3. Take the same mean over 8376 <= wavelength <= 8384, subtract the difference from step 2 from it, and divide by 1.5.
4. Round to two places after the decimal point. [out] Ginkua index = 4.59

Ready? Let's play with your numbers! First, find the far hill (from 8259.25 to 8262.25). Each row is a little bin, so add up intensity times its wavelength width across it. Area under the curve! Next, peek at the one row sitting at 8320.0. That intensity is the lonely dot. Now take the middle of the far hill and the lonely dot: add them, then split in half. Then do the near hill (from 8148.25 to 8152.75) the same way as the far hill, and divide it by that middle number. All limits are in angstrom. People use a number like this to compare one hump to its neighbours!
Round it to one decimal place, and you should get 2.4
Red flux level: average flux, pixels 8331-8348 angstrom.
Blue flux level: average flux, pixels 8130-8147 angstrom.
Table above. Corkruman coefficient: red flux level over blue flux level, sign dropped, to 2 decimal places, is 0.95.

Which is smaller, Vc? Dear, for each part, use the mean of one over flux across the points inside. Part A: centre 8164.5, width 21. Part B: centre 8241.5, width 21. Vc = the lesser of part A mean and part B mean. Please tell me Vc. 0.137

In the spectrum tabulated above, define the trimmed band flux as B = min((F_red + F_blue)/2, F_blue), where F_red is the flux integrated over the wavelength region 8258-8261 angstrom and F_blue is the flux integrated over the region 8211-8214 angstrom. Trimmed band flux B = 21.3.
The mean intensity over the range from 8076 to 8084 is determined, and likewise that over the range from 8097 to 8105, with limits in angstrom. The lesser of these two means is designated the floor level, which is 7.5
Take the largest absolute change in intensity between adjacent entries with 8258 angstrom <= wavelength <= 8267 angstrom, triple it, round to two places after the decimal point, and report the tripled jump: 0.99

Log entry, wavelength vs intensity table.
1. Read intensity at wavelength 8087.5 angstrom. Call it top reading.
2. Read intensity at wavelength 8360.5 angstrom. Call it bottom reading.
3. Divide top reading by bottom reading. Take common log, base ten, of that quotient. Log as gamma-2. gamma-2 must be 0.02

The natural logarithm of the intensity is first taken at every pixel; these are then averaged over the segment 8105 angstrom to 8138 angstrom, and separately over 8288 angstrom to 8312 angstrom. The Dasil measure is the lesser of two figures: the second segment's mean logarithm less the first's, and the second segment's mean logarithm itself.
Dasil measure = -0.057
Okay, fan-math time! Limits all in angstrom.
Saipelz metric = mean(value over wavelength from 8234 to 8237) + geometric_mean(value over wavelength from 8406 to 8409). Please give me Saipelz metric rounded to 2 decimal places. 14.04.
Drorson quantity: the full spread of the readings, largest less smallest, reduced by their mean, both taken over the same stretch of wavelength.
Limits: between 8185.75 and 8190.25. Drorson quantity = -7.06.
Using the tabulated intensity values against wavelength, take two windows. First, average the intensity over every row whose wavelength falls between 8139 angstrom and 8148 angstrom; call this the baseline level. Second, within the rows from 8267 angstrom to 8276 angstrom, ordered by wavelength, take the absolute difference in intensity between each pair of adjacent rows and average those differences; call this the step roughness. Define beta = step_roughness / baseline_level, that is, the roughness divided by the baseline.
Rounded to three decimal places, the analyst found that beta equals 0.029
